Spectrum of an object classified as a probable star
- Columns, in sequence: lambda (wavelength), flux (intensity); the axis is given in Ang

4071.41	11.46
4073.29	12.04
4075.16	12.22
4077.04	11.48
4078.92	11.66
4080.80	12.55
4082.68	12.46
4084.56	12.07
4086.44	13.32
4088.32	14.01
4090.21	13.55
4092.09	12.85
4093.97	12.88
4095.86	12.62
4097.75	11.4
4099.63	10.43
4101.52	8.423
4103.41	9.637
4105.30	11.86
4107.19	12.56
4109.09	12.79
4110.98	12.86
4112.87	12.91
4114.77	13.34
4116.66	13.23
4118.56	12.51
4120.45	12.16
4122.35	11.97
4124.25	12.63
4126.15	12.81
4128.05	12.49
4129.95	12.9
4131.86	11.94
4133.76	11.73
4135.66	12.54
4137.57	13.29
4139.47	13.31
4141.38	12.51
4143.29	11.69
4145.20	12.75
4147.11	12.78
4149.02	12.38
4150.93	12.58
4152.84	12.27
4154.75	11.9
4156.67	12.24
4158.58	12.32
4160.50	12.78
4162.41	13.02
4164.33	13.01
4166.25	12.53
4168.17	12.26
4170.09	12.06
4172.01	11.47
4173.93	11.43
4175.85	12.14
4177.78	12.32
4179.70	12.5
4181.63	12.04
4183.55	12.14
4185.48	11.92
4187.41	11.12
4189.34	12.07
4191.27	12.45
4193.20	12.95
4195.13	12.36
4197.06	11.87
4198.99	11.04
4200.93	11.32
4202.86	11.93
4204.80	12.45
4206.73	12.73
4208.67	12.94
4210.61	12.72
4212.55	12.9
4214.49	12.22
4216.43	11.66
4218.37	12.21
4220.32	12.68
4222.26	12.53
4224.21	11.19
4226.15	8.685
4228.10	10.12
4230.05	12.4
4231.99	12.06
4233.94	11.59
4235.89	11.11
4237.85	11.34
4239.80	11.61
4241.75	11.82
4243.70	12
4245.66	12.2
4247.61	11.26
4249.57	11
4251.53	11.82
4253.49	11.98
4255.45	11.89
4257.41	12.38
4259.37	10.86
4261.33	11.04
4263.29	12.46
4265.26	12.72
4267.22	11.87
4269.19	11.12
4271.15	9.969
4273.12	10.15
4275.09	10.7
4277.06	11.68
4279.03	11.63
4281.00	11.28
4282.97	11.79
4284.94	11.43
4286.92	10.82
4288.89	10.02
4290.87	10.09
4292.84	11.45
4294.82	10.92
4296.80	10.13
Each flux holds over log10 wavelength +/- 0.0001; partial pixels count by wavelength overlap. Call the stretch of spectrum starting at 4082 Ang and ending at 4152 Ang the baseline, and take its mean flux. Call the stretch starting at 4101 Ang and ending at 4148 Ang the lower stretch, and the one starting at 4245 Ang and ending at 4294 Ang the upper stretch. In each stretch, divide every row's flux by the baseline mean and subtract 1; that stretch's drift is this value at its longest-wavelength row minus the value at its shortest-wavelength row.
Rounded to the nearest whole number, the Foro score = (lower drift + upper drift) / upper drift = -5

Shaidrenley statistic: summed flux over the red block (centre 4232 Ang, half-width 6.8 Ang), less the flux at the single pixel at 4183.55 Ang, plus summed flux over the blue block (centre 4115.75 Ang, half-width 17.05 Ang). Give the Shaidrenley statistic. 283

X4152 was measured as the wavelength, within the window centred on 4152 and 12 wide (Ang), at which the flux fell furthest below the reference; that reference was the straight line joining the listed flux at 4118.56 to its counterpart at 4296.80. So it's 4154.75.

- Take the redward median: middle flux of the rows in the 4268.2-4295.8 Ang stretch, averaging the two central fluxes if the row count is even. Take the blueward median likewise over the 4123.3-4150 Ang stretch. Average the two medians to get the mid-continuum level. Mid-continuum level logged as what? 11.8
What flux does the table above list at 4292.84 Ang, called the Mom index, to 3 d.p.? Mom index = 11.450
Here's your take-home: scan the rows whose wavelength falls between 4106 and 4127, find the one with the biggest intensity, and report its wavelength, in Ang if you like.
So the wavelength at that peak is 4114.77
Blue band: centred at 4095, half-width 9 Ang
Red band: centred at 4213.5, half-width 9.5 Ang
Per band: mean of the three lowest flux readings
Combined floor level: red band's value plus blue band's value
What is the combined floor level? 21.5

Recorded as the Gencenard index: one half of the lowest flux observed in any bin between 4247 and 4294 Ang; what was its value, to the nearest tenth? 5.0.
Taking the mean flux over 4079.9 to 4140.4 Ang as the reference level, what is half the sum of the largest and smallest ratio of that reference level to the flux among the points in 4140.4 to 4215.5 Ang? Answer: 1.036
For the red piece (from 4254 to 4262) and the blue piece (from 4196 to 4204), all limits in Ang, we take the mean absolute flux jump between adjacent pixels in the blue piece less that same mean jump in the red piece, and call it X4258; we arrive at -0.16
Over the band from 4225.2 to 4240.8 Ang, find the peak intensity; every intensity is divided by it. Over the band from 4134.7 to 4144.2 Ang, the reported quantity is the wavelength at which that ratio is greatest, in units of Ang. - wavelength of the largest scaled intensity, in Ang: 4139.47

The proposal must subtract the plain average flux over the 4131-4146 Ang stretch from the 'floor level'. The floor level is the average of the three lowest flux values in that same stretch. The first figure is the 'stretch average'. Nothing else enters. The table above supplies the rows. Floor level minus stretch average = -0.68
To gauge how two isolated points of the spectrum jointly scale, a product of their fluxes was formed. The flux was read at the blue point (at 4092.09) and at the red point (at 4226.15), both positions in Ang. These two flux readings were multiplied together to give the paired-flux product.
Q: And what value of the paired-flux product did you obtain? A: 112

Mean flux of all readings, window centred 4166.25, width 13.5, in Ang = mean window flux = 12.4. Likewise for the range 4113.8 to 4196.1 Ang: 12.4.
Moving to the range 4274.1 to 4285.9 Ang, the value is 11.4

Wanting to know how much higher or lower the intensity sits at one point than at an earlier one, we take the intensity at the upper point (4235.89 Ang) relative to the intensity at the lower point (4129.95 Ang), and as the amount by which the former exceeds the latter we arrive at -1.8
